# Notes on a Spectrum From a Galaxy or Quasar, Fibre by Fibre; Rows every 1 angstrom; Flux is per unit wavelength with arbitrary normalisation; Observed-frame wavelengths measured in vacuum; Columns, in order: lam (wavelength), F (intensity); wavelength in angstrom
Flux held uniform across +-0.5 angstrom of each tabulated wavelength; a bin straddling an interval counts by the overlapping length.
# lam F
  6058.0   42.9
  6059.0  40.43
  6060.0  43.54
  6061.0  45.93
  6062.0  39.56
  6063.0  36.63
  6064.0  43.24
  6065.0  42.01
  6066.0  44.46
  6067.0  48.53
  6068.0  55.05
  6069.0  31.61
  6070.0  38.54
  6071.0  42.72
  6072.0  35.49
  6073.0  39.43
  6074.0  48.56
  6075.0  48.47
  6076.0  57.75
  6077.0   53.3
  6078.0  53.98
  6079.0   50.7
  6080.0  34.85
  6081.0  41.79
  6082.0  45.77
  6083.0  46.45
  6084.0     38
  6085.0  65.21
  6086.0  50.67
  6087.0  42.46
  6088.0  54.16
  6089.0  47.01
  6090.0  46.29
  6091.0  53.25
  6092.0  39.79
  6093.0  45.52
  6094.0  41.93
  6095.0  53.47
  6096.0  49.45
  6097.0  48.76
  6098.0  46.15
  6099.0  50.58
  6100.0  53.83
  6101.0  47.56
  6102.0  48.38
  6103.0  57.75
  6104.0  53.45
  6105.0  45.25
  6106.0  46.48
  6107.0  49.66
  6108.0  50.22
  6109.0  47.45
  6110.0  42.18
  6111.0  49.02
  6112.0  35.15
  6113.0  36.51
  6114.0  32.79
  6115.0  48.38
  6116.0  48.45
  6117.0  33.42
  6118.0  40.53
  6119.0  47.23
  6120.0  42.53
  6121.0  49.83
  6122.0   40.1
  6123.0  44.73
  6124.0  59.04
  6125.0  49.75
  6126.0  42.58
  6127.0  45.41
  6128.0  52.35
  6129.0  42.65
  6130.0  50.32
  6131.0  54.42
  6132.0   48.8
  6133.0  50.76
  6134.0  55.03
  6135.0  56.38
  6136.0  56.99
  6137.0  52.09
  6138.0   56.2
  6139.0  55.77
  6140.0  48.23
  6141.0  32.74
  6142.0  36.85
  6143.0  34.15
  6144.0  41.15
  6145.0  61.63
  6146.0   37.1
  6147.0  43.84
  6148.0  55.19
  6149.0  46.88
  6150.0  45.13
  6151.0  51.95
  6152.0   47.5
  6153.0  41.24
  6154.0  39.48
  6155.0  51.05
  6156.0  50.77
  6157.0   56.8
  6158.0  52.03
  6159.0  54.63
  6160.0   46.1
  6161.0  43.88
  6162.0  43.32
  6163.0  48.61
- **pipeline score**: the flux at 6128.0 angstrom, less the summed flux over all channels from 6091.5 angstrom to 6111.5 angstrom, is -915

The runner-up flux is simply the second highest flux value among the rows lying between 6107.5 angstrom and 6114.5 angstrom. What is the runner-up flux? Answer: 49.02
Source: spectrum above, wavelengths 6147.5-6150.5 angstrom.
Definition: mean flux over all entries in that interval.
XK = 49.1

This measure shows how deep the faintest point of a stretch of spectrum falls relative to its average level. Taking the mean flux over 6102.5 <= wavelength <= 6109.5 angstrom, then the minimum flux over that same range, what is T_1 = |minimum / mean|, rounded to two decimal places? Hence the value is 0.90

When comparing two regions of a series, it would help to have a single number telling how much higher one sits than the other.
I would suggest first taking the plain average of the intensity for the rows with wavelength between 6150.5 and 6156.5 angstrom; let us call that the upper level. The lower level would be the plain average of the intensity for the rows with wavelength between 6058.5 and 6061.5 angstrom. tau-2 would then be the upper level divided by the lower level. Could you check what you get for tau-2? 1.09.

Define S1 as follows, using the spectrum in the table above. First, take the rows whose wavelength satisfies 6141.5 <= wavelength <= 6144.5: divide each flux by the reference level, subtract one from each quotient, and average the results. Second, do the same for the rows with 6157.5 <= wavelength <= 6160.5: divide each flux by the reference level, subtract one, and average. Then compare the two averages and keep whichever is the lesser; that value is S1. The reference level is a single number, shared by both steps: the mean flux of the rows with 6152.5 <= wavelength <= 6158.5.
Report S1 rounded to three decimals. -0.230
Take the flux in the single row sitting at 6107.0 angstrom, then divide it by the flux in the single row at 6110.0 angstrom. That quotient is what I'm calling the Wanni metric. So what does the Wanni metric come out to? 1.2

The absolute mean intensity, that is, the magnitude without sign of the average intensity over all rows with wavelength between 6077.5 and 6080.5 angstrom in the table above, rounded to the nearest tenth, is 46.5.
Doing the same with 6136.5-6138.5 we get 54.1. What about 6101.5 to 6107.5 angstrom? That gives 50.2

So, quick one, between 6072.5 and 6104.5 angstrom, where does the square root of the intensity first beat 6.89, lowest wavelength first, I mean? 6074.0 angstrom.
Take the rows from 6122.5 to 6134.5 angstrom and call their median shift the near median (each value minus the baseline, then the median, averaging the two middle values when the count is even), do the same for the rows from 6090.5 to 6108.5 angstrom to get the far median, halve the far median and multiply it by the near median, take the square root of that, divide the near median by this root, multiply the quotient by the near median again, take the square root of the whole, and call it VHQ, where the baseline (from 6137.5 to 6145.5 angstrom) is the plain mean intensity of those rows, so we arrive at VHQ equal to 2.6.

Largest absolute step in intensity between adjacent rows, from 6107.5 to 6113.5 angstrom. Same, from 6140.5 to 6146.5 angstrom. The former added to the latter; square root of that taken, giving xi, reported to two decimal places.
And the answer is 6.20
